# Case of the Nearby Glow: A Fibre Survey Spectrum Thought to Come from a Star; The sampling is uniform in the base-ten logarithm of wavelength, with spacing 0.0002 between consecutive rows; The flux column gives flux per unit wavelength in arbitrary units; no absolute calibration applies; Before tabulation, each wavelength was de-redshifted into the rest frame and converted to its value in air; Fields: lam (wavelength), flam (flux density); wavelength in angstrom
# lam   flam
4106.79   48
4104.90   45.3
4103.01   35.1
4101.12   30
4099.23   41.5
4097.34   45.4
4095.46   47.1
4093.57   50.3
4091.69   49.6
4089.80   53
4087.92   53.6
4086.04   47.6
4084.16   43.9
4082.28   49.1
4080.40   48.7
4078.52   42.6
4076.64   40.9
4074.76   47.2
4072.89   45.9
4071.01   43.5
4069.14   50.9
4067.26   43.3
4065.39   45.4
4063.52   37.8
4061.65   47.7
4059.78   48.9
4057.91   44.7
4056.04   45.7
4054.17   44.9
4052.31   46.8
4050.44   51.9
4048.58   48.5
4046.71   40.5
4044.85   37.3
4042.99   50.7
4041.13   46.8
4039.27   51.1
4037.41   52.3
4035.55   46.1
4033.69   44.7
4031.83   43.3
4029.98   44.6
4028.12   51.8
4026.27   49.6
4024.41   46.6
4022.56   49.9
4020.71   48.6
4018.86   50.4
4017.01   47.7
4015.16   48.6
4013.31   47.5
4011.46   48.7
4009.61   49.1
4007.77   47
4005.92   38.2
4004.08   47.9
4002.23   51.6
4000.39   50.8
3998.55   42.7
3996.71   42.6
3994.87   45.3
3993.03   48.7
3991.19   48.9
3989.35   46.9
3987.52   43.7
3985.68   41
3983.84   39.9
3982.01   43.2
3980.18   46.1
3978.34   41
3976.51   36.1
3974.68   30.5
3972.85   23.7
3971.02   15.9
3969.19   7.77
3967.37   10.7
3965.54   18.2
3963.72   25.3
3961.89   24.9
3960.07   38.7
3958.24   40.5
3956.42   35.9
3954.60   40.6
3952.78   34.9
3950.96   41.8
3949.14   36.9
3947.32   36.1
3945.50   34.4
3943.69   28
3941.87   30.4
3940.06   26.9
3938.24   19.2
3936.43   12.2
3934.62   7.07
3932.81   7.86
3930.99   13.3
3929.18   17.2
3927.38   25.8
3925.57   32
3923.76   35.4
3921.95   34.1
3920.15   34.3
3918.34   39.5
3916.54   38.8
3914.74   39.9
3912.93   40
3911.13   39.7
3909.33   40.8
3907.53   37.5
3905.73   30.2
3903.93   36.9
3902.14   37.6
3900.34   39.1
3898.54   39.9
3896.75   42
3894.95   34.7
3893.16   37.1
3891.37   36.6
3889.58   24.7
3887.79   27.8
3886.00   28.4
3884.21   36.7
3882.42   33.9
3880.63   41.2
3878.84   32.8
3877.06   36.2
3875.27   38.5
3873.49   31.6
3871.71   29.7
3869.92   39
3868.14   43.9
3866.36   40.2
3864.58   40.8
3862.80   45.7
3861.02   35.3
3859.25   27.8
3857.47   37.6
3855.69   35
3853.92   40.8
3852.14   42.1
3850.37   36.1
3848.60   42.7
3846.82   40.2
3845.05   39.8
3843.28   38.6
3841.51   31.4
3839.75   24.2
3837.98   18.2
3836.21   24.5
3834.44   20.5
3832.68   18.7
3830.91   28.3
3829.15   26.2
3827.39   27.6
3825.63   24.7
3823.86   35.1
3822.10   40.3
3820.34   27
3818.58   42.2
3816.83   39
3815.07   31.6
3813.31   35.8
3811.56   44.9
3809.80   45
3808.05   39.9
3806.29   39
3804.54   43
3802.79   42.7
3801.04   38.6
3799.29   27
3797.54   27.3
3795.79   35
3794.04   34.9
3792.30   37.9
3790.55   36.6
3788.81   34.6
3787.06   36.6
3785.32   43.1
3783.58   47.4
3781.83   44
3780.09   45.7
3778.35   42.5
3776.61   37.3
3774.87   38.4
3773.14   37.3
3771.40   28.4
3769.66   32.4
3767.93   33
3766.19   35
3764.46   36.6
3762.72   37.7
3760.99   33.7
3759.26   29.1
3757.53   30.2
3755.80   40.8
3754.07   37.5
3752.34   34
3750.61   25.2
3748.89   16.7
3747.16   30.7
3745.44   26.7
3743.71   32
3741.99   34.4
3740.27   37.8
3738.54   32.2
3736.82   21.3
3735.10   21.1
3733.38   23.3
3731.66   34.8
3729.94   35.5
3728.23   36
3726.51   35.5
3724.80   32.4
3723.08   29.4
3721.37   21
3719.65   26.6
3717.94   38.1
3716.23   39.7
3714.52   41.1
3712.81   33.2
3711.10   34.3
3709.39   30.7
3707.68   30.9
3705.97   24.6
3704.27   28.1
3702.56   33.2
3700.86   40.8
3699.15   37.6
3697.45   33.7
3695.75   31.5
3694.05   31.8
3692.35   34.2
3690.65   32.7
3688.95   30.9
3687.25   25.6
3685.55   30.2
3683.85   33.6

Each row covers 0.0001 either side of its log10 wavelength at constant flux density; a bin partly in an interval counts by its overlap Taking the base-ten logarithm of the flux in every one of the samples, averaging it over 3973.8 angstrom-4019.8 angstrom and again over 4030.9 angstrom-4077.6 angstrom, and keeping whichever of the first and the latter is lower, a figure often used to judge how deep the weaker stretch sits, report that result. 1.65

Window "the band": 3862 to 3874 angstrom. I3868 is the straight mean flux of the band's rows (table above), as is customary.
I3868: 39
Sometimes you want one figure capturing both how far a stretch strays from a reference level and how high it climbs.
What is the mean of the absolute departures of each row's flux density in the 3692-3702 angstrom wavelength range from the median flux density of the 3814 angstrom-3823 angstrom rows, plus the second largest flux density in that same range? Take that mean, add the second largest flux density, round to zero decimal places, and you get 42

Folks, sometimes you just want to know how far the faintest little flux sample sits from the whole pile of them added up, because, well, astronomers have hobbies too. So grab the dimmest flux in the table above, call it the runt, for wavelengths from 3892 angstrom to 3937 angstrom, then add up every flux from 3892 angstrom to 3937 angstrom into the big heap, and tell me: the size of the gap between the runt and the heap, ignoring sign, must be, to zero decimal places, 786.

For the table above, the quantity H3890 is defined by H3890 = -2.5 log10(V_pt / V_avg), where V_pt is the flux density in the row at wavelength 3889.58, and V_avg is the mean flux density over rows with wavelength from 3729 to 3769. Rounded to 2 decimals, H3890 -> 0.26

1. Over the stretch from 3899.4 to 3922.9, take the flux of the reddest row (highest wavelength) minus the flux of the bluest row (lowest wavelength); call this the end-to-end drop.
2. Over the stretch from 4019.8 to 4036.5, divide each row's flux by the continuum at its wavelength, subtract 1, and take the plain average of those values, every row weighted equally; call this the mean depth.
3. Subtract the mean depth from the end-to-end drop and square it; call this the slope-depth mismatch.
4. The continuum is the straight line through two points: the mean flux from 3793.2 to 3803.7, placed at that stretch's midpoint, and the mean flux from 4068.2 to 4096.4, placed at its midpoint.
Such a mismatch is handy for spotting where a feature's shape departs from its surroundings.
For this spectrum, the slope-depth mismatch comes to 25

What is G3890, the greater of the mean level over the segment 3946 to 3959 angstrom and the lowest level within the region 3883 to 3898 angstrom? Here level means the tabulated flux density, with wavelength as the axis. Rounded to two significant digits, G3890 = 38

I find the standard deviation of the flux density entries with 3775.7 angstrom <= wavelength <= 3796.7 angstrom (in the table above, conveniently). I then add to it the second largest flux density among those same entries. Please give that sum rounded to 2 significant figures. 50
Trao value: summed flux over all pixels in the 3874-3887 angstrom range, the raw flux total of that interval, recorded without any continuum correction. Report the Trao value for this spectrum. 248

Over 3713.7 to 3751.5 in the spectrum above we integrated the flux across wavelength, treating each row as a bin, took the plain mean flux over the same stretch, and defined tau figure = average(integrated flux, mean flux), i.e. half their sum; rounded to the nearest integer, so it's 592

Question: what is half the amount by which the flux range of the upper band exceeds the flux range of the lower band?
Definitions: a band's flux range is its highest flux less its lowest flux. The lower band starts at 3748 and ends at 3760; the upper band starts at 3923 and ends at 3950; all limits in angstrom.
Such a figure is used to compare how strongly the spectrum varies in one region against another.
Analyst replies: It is 2.9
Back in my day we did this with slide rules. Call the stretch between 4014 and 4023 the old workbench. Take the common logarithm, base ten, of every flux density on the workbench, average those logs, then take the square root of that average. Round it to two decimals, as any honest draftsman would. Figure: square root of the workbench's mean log 1.30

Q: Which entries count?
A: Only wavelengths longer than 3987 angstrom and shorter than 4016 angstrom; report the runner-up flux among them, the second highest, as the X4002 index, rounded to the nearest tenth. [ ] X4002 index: 50.8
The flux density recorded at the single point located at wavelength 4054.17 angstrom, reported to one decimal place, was 44.9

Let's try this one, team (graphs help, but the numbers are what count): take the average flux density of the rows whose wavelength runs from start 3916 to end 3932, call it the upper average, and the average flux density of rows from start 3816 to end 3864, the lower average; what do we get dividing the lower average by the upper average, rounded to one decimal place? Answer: 1.1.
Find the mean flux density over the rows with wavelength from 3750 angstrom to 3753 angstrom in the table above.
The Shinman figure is 30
